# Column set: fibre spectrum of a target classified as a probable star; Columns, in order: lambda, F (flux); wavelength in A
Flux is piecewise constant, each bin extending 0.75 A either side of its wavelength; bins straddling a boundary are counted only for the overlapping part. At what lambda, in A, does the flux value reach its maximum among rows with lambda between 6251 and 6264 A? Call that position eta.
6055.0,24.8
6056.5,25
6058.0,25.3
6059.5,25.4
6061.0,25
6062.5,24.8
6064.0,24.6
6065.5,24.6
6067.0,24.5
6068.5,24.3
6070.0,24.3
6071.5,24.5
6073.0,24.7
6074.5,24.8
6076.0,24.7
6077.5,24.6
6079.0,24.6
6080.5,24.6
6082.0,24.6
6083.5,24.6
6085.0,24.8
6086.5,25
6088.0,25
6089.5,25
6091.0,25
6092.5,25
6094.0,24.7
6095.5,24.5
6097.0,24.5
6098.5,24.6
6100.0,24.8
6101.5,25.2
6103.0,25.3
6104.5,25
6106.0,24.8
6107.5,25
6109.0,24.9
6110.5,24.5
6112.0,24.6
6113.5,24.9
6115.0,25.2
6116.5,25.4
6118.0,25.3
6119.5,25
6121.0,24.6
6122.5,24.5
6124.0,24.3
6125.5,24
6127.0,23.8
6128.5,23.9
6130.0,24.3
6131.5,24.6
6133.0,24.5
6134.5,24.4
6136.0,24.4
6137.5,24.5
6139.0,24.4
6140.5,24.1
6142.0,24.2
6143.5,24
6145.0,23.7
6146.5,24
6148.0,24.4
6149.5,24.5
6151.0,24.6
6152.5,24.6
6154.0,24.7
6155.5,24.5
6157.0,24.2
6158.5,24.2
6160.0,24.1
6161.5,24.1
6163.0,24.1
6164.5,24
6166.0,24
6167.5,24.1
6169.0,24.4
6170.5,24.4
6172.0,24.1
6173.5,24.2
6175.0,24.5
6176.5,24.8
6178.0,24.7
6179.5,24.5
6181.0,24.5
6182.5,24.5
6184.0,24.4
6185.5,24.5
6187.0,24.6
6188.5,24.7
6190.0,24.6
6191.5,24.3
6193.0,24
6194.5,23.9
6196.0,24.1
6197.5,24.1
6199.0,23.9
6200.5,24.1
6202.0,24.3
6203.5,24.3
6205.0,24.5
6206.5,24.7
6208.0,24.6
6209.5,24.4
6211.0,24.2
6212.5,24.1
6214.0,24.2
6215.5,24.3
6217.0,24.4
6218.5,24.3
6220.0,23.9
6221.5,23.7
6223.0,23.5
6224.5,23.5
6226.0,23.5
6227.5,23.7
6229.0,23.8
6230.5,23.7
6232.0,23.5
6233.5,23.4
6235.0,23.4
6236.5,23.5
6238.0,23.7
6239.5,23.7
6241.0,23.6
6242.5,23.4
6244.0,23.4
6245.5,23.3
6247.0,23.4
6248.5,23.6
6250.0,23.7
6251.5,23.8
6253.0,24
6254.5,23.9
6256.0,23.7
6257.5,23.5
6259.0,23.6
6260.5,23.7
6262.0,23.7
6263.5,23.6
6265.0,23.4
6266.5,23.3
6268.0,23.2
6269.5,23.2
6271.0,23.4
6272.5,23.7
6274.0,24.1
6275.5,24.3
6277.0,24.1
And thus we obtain 6253.0 A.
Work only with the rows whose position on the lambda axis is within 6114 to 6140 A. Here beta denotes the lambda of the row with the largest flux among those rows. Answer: 6116.5 A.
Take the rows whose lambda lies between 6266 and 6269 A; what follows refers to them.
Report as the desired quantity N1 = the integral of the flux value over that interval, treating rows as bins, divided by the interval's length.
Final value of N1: 23.2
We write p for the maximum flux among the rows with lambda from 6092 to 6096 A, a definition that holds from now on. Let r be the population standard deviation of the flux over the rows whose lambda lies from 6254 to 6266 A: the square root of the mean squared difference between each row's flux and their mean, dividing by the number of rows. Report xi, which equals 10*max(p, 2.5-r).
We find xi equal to 250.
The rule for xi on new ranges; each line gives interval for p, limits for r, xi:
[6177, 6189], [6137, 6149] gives 247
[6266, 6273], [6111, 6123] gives 237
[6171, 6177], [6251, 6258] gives 248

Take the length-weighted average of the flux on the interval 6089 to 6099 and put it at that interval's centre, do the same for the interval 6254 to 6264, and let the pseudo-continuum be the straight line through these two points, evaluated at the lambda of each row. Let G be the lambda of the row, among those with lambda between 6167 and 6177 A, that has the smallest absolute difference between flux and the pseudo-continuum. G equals 6173.5 A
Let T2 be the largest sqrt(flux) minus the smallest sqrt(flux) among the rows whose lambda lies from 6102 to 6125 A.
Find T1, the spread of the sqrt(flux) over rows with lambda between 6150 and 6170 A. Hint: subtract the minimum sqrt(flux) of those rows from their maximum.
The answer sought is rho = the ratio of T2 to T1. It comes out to 1.6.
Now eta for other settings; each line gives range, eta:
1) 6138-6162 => 6154.0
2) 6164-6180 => 6176.5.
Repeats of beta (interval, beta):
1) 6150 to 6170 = 6154.0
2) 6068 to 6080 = 6074.5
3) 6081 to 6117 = 6116.5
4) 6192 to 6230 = 6206.5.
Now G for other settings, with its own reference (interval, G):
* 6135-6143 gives 6137.5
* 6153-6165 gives 6158.5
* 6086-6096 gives 6094.0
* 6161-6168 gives 6167.5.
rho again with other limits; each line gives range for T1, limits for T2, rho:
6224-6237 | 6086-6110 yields 1.9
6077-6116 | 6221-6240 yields 0.5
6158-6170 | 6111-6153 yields 4.2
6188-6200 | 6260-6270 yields 0.6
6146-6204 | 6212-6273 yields 1.3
